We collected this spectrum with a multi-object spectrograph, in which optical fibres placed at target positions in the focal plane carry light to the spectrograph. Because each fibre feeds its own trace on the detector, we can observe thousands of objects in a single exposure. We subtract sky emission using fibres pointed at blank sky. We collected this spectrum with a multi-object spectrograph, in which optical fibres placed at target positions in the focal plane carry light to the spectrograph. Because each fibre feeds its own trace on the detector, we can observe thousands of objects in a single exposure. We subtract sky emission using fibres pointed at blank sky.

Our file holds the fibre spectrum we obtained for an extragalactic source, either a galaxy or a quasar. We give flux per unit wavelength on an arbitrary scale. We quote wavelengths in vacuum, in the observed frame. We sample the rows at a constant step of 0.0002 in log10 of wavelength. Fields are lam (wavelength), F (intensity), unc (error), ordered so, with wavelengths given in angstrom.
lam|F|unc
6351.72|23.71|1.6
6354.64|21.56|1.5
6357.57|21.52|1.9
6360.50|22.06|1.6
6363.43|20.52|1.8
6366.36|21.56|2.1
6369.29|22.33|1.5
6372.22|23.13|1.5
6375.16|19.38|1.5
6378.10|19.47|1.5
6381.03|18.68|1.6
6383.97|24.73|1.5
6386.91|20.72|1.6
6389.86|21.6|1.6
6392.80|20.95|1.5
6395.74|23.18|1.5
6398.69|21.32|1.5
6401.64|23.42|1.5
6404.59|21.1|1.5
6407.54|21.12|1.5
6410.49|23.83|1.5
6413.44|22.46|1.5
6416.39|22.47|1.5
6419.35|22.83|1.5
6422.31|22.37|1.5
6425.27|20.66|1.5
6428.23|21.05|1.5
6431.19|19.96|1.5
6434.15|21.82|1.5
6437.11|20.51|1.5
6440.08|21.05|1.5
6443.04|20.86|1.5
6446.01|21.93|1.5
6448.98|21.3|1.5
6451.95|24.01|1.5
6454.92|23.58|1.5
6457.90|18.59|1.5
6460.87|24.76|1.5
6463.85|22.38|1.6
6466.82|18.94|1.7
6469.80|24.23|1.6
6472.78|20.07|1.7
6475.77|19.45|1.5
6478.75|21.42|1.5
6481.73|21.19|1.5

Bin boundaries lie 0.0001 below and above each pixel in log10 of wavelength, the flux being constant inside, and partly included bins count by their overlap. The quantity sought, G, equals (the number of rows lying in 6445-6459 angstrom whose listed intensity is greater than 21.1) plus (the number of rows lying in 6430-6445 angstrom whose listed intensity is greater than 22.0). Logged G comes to 4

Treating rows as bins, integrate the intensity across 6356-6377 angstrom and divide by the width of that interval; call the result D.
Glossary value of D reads 21.5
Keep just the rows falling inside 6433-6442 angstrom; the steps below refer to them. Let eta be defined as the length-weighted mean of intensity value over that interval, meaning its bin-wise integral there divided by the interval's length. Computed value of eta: 21.1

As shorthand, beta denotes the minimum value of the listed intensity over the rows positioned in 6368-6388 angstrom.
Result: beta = 18.68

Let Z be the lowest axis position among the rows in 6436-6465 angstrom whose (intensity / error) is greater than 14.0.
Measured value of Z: 6440.08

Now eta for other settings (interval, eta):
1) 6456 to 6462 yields 21.6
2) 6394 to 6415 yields 22.3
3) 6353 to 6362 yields 21.8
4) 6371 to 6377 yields 21.0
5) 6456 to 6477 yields 21.3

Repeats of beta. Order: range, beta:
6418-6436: 19.96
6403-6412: 21.1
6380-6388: 18.68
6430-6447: 19.96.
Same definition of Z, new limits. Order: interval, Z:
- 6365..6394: 6369.29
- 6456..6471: 6460.87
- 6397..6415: 6398.69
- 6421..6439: 6422.31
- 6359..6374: 6369.29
